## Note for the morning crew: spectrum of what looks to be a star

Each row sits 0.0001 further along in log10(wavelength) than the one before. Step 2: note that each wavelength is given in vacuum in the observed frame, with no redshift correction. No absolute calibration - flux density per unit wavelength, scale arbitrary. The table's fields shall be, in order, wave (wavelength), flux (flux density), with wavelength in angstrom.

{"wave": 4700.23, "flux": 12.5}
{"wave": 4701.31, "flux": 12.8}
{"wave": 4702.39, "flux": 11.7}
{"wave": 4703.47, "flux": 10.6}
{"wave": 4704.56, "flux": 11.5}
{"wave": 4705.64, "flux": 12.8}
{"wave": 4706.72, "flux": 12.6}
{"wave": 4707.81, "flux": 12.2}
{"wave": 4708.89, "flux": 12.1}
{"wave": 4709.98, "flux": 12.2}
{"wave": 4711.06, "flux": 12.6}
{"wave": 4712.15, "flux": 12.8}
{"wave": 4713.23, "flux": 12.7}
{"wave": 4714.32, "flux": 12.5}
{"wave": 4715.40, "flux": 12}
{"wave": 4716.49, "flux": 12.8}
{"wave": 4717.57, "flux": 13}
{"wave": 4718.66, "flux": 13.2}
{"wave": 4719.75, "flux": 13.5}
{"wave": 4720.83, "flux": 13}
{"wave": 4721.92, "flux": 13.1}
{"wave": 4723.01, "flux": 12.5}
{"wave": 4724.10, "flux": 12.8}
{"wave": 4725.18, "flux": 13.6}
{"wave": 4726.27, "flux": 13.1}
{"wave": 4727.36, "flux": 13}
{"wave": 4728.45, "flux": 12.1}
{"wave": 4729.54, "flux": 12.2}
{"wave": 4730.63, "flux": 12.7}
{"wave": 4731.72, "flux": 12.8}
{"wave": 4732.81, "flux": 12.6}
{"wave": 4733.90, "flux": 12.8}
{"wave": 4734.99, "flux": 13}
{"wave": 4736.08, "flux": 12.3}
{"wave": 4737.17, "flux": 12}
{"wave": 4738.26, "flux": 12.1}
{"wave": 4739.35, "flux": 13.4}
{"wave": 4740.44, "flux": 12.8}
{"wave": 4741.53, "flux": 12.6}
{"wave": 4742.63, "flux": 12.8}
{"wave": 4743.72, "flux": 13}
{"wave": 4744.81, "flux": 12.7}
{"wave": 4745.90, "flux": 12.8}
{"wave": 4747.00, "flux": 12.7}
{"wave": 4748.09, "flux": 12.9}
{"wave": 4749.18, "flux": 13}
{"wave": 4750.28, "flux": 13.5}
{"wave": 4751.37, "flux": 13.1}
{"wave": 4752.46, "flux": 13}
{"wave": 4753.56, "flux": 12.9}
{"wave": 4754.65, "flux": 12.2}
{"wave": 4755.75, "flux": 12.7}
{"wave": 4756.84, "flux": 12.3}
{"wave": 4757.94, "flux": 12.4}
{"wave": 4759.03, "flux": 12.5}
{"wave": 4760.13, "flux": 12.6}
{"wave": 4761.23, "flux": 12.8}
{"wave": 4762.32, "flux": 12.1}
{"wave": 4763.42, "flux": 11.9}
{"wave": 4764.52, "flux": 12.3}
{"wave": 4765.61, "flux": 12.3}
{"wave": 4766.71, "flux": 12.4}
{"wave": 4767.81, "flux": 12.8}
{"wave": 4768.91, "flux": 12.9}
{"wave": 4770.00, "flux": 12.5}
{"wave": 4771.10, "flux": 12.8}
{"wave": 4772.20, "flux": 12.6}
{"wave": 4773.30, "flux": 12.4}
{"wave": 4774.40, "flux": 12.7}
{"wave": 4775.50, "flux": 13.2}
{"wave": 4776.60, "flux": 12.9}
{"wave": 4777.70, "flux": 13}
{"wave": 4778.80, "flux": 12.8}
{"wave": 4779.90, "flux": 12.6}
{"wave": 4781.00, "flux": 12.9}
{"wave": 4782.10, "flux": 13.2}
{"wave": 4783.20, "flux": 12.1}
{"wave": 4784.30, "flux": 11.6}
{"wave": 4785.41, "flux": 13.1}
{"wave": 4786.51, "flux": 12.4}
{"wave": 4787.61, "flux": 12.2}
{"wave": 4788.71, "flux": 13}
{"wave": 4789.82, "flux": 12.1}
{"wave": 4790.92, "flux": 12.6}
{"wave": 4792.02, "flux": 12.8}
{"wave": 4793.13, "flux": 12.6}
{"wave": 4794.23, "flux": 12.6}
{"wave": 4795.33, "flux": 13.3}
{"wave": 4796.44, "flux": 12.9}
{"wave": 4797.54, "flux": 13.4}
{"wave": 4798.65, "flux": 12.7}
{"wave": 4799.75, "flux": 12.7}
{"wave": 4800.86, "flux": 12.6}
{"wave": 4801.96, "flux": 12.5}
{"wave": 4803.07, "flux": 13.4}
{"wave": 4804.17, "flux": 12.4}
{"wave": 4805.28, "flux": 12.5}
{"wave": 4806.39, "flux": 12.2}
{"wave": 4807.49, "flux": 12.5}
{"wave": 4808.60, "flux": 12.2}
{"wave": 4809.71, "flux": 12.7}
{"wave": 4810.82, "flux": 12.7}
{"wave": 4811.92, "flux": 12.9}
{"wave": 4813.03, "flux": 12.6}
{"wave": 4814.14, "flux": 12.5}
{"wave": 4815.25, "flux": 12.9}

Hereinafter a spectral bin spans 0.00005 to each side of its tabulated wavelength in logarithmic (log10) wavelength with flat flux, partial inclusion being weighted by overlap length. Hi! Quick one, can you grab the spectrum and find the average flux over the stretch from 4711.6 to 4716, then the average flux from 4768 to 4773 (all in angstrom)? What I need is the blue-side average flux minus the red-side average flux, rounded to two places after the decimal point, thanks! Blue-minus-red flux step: -0.20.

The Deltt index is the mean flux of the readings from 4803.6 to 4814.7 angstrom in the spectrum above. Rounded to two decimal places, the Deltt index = 12.52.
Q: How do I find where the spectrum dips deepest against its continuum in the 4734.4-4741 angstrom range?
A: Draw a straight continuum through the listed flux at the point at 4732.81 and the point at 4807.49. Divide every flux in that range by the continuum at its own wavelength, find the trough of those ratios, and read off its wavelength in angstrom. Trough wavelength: 4737.17 angstrom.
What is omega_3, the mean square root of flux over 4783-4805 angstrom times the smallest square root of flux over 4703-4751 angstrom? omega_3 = 11.58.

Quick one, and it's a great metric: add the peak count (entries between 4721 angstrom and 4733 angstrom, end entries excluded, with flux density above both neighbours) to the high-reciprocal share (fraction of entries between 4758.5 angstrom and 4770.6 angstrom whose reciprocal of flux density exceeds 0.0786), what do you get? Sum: 2.7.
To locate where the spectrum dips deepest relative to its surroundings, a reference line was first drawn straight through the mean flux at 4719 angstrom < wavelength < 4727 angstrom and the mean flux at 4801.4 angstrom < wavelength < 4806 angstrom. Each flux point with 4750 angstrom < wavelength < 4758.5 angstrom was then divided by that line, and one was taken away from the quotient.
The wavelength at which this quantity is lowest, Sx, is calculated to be 4754.65 angstrom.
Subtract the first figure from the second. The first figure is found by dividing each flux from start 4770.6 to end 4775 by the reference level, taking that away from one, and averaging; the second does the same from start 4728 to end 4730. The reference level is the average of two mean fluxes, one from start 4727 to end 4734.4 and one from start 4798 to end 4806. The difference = 0.038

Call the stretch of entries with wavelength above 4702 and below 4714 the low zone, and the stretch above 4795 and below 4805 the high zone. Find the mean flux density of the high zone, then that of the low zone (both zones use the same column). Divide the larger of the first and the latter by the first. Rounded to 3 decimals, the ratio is 1.000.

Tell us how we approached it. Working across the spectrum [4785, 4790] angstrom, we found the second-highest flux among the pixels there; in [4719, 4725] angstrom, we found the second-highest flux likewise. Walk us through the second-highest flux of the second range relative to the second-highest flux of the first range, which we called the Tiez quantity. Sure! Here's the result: 1.01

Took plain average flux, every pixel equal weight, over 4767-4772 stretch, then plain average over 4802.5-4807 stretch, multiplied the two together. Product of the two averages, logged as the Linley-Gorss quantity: 161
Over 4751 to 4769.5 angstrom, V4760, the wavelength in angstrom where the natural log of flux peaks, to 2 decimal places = 4751.37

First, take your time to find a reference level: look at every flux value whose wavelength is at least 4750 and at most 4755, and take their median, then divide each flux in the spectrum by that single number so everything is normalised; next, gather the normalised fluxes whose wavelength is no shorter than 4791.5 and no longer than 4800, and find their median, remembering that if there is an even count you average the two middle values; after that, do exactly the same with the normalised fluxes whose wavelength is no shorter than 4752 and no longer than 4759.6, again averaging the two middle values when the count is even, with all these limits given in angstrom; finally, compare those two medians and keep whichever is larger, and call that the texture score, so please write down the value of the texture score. 0.98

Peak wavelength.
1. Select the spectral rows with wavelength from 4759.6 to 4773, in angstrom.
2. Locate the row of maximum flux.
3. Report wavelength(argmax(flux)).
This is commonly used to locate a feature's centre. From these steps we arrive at 4768.91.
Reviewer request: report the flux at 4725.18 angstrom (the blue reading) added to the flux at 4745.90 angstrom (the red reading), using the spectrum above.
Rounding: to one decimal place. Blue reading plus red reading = 26.4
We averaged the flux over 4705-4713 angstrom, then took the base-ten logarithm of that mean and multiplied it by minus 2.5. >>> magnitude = -2.74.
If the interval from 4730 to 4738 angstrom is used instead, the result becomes -2.75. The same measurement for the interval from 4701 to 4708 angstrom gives -2.70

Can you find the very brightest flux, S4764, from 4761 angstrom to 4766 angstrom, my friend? 12.8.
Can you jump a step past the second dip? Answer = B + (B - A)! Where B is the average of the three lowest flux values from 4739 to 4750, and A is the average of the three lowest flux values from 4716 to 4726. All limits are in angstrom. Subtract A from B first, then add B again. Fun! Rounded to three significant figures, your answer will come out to 12.6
